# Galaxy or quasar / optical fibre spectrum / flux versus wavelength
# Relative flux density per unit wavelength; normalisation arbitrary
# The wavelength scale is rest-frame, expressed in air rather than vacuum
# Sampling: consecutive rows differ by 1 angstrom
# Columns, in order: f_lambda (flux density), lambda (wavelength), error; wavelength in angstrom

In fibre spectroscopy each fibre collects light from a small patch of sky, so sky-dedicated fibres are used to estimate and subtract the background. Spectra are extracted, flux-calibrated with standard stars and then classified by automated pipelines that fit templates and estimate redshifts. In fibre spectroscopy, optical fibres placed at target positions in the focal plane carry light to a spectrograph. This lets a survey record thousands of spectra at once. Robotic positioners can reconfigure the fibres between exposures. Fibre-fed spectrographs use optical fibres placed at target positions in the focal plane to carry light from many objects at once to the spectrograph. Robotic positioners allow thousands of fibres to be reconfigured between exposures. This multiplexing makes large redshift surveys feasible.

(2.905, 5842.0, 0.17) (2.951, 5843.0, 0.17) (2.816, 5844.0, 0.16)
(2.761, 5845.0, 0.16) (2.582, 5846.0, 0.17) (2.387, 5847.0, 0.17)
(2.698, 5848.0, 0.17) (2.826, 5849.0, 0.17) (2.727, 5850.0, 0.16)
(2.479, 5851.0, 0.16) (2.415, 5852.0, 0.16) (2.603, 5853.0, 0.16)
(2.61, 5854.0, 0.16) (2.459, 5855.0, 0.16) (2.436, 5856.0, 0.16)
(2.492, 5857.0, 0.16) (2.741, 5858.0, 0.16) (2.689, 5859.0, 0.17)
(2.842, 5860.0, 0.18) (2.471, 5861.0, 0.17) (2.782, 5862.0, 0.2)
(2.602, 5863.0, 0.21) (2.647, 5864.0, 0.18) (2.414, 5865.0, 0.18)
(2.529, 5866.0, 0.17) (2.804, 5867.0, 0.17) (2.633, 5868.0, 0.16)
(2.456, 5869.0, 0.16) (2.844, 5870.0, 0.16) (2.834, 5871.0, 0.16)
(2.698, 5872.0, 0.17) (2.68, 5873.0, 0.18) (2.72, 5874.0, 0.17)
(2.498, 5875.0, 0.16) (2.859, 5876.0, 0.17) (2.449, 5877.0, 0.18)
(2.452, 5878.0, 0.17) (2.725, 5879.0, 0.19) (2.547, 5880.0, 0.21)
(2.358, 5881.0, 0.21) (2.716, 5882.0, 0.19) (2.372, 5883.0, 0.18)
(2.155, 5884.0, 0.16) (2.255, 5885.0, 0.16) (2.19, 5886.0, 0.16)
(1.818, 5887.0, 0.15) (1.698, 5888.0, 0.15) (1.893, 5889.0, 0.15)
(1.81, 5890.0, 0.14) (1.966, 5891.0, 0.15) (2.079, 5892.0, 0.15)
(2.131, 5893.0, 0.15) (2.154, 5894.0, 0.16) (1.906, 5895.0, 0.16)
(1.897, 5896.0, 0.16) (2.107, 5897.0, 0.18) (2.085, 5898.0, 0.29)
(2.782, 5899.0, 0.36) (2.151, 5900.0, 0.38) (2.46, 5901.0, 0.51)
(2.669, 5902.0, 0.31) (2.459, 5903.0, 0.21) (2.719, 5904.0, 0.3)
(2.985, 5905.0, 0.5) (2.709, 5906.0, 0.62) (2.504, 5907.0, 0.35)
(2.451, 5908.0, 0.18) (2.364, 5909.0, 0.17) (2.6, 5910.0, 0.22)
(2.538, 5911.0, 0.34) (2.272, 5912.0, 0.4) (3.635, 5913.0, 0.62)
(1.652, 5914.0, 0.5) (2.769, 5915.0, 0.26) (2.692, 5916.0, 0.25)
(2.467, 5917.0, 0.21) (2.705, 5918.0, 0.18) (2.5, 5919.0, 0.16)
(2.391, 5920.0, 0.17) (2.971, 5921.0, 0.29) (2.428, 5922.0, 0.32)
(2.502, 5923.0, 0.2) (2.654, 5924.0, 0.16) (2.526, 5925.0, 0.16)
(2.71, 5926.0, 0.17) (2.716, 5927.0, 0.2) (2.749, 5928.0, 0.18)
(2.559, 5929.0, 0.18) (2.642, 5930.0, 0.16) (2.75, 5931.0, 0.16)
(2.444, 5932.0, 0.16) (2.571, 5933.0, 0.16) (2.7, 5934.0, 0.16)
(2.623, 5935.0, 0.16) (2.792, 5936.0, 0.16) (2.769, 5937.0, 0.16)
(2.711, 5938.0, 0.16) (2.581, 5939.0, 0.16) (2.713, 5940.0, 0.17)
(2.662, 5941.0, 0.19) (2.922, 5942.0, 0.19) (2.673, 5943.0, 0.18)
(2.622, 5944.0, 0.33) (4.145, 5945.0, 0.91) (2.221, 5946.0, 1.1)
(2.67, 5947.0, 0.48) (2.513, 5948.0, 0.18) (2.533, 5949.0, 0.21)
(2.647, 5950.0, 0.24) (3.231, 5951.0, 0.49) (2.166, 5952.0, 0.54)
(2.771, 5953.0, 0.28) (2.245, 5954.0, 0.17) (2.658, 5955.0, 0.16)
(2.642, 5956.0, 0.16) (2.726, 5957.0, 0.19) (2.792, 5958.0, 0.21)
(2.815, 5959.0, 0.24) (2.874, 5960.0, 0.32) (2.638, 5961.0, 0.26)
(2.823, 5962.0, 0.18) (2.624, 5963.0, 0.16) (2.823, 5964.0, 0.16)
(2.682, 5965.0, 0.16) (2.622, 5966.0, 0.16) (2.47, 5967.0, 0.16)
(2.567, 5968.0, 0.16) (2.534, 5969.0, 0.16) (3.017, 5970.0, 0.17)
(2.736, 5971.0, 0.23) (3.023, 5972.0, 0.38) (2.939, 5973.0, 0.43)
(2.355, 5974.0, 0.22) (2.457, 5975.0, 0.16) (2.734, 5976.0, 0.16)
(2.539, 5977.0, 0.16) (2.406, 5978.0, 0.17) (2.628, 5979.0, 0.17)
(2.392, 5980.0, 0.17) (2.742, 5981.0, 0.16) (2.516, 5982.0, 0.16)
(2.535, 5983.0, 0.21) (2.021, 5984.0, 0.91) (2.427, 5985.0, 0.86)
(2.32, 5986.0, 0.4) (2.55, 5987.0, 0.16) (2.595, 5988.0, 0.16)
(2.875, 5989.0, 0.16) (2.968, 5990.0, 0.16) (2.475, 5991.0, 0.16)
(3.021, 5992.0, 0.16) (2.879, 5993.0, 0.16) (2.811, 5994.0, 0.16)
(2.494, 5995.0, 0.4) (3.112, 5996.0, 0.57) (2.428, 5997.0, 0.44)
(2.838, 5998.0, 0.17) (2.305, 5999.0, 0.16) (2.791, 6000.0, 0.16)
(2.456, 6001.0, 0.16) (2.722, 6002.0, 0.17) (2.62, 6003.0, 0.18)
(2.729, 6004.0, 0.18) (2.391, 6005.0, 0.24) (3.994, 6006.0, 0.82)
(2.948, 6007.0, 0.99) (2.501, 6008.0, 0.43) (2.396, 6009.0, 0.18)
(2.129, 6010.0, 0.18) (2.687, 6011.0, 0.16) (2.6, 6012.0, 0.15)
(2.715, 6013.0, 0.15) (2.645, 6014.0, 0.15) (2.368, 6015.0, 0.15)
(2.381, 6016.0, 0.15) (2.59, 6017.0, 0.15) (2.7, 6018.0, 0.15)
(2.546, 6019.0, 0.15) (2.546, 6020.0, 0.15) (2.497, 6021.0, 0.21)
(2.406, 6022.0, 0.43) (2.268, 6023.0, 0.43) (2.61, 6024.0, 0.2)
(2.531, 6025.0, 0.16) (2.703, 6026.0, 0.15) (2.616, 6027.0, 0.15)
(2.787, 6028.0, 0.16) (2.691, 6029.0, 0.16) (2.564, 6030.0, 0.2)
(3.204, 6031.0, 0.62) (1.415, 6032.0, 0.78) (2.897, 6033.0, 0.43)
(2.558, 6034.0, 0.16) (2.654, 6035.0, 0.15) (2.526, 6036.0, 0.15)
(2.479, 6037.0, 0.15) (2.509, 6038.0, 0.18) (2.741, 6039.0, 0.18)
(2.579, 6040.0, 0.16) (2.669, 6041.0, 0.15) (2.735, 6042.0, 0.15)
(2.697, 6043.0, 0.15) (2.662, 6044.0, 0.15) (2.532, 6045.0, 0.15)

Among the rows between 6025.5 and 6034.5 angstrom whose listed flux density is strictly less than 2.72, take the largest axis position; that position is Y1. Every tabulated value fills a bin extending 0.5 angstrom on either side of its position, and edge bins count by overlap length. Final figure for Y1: 6034.0 angstrom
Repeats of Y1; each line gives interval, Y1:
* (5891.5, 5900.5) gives 5900.0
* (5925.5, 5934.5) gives 5934.0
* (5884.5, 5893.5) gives 5893.0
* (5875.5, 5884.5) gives 5884.0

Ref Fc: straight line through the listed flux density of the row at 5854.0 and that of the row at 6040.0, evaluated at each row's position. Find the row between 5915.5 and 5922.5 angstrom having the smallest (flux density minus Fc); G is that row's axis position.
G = 5920.0 angstrom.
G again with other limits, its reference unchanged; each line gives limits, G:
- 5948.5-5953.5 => 5952.0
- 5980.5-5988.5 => 5984.0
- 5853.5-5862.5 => 5856.0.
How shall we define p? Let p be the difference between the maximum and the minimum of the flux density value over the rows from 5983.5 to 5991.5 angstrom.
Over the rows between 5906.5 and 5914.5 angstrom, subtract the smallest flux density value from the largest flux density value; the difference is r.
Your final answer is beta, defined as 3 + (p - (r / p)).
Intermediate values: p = 0.9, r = 2.0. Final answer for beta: 1.85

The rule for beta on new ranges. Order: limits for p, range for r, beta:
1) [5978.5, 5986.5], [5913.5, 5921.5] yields 1.89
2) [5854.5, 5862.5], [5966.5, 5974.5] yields 1.76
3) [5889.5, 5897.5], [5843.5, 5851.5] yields 2.07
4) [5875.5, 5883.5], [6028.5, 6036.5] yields -0.07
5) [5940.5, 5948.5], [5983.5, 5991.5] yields 4.43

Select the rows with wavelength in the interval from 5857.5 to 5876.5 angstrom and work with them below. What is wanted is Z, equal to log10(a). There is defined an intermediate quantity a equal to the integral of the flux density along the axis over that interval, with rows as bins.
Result 1.71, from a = 51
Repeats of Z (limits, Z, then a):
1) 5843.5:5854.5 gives 1.46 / 29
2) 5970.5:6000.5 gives 1.90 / 79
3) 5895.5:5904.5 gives 1.33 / 21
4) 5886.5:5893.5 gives 1.13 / 13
